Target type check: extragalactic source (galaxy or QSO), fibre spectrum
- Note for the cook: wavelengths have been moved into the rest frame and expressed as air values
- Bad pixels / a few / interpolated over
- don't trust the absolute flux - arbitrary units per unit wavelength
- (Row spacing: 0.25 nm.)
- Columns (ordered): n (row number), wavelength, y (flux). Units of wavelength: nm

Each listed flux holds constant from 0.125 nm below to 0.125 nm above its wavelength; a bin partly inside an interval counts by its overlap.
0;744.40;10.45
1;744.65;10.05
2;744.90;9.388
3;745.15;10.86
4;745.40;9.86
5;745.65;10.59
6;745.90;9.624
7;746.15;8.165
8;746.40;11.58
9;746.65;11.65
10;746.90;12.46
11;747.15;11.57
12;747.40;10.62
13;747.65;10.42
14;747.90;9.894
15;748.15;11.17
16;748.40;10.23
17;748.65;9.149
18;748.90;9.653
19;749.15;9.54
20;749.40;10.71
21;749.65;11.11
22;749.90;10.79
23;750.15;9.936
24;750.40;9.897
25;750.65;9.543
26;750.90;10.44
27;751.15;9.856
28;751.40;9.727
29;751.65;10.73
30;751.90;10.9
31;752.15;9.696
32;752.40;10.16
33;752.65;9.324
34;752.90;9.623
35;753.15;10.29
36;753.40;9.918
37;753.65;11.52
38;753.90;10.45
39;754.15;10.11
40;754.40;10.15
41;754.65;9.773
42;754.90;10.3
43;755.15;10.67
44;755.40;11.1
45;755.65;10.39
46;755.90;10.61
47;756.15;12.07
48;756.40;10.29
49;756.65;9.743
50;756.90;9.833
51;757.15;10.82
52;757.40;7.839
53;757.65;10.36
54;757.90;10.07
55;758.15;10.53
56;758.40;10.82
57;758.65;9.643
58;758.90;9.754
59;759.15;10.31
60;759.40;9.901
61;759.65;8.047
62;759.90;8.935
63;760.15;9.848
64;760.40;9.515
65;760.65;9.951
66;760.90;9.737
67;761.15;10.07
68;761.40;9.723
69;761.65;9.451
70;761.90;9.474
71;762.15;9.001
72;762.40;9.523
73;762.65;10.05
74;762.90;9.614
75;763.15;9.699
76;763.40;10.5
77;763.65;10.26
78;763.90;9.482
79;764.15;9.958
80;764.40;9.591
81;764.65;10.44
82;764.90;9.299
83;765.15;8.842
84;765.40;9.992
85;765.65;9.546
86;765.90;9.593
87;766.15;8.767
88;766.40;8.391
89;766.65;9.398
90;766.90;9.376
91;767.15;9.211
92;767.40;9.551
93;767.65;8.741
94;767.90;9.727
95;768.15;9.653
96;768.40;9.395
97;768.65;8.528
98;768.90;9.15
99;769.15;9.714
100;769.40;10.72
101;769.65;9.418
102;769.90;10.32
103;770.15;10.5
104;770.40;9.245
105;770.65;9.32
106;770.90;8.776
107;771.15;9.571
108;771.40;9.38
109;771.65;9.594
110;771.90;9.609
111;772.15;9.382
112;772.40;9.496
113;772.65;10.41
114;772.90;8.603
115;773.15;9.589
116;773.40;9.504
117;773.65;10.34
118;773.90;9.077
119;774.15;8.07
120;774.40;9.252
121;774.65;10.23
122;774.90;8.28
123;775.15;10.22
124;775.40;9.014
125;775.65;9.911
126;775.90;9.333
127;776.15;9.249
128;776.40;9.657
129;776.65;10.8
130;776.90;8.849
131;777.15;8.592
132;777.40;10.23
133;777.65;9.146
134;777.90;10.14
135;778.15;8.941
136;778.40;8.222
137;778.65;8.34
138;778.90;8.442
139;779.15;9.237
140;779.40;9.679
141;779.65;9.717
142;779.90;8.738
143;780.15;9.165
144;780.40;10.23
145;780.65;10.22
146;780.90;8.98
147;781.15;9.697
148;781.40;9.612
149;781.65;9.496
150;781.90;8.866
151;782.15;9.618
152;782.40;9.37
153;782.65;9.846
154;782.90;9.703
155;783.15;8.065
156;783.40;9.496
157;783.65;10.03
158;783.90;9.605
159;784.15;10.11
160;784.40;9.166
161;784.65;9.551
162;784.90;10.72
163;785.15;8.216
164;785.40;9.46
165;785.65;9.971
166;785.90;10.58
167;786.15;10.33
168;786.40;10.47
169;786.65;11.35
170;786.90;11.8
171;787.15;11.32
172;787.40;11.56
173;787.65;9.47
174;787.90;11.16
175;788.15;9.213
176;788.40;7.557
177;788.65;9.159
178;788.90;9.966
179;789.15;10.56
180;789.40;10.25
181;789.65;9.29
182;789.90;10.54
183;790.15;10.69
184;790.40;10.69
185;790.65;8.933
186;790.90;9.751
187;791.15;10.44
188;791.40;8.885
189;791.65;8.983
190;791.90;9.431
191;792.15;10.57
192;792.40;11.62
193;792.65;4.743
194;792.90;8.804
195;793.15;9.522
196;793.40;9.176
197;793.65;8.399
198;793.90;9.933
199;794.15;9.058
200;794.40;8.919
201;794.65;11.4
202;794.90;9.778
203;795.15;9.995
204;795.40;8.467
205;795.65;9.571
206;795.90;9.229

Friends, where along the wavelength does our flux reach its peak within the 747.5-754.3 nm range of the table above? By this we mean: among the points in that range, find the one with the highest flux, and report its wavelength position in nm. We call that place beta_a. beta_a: 753.65 nm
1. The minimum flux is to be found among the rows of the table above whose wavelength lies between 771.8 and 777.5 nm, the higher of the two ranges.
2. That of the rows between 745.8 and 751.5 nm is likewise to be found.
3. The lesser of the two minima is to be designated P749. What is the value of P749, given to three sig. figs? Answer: 8.07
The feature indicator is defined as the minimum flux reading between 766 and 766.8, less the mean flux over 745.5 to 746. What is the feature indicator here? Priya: -1.7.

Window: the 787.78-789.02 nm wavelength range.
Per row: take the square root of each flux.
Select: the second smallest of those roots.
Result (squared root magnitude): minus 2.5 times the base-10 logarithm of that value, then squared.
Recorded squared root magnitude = 1.45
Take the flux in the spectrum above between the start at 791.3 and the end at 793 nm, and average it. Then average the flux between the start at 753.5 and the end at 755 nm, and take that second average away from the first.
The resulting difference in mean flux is -1.4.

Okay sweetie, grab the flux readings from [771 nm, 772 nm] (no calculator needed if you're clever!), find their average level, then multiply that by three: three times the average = 28.6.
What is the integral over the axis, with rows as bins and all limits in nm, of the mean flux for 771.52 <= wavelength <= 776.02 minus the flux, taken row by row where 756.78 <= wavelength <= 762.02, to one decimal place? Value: -1.6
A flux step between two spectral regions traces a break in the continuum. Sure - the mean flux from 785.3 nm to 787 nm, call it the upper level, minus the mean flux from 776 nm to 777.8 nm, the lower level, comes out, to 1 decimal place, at 1.1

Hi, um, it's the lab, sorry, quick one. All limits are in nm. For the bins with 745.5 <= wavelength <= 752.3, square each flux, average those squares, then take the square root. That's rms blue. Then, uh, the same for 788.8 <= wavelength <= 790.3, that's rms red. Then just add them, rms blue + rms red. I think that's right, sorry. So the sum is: 20.62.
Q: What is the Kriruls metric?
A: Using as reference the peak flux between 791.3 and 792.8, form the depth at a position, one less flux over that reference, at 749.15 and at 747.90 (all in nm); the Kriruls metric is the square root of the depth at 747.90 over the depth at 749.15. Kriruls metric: 0.91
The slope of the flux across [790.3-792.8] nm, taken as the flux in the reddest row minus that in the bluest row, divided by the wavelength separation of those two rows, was -2.64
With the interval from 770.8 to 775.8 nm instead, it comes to 0.24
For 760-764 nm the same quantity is -0.10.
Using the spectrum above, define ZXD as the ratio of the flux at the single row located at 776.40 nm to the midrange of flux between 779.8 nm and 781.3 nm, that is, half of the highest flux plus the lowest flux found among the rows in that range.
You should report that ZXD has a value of 1.02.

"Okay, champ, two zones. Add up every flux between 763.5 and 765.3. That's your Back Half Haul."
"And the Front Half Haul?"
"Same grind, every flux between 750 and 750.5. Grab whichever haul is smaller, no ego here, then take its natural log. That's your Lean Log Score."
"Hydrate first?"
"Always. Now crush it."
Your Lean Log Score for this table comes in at 2.99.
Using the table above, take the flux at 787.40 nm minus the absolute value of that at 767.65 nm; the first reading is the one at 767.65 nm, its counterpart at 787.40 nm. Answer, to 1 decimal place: 2.8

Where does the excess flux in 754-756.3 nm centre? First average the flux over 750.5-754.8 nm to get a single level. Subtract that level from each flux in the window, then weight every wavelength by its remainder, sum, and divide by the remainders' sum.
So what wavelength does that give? 755.85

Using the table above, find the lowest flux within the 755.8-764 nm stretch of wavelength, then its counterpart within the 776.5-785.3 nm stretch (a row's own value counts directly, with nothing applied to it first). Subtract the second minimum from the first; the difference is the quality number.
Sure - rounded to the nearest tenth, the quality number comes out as -0.2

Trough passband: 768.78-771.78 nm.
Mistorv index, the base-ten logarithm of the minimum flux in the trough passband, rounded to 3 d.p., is 0.943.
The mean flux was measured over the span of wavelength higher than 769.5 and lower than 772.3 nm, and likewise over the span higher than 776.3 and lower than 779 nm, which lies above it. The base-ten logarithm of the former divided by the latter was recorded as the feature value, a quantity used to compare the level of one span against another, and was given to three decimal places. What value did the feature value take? 0.016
